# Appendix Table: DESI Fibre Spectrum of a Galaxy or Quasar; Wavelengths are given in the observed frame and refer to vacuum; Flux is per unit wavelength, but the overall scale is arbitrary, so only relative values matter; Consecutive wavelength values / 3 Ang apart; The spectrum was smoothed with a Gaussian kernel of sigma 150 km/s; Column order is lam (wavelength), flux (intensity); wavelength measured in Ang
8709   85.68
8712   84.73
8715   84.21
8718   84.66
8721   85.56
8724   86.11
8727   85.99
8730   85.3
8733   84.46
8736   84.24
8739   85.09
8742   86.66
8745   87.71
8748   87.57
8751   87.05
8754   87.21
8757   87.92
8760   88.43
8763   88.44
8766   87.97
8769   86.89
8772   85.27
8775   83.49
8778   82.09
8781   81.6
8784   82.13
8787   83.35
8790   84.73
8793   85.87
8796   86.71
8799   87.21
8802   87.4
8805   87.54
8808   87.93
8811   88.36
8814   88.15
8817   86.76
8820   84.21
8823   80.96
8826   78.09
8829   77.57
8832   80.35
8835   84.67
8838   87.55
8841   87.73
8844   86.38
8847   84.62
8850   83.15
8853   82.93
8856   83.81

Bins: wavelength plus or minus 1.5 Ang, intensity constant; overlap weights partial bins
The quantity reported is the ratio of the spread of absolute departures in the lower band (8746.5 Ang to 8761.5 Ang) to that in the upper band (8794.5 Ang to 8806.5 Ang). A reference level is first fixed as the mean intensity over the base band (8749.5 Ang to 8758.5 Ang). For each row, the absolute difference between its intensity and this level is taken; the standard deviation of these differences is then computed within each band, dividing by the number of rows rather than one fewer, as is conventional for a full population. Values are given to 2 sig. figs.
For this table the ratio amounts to 1.2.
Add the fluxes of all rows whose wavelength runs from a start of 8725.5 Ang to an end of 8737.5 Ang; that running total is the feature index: 340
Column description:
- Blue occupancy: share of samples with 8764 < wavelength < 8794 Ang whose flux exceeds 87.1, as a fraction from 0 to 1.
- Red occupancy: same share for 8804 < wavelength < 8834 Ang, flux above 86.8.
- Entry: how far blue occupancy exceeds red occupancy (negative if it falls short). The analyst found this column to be -0.3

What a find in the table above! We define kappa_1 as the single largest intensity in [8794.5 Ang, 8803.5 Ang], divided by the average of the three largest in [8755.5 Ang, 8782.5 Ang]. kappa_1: 0.990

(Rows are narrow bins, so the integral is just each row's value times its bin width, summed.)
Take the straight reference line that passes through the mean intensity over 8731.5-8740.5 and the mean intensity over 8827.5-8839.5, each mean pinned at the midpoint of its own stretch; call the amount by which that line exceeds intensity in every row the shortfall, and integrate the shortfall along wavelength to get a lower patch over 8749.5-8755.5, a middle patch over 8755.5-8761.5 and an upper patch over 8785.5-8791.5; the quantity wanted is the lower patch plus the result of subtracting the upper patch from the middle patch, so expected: -38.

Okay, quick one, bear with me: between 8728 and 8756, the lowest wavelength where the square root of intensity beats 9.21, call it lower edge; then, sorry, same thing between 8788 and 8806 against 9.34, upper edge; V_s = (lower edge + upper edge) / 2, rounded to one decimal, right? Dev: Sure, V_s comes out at 8766.0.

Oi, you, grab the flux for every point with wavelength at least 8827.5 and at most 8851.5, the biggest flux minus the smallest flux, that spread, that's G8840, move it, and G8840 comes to 10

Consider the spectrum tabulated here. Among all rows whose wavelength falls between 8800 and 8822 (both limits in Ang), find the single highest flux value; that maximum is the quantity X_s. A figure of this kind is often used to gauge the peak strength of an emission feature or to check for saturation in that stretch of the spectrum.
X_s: 88.36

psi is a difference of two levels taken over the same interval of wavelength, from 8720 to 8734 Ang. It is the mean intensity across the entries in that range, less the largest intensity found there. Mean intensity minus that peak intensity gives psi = -0.6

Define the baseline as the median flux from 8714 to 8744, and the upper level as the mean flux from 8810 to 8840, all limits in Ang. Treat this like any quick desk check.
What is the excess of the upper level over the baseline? -1.5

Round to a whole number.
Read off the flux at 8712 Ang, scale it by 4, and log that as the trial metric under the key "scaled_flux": 339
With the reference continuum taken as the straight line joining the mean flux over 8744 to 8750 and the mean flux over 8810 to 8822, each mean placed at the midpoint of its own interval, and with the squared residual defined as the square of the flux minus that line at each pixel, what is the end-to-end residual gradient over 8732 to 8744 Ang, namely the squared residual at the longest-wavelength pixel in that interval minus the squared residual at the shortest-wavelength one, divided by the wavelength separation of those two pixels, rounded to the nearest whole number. -1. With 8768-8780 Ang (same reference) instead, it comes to 3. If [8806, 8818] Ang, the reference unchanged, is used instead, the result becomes 0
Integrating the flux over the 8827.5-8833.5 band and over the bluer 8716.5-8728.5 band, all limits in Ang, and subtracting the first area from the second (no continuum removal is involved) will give 553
